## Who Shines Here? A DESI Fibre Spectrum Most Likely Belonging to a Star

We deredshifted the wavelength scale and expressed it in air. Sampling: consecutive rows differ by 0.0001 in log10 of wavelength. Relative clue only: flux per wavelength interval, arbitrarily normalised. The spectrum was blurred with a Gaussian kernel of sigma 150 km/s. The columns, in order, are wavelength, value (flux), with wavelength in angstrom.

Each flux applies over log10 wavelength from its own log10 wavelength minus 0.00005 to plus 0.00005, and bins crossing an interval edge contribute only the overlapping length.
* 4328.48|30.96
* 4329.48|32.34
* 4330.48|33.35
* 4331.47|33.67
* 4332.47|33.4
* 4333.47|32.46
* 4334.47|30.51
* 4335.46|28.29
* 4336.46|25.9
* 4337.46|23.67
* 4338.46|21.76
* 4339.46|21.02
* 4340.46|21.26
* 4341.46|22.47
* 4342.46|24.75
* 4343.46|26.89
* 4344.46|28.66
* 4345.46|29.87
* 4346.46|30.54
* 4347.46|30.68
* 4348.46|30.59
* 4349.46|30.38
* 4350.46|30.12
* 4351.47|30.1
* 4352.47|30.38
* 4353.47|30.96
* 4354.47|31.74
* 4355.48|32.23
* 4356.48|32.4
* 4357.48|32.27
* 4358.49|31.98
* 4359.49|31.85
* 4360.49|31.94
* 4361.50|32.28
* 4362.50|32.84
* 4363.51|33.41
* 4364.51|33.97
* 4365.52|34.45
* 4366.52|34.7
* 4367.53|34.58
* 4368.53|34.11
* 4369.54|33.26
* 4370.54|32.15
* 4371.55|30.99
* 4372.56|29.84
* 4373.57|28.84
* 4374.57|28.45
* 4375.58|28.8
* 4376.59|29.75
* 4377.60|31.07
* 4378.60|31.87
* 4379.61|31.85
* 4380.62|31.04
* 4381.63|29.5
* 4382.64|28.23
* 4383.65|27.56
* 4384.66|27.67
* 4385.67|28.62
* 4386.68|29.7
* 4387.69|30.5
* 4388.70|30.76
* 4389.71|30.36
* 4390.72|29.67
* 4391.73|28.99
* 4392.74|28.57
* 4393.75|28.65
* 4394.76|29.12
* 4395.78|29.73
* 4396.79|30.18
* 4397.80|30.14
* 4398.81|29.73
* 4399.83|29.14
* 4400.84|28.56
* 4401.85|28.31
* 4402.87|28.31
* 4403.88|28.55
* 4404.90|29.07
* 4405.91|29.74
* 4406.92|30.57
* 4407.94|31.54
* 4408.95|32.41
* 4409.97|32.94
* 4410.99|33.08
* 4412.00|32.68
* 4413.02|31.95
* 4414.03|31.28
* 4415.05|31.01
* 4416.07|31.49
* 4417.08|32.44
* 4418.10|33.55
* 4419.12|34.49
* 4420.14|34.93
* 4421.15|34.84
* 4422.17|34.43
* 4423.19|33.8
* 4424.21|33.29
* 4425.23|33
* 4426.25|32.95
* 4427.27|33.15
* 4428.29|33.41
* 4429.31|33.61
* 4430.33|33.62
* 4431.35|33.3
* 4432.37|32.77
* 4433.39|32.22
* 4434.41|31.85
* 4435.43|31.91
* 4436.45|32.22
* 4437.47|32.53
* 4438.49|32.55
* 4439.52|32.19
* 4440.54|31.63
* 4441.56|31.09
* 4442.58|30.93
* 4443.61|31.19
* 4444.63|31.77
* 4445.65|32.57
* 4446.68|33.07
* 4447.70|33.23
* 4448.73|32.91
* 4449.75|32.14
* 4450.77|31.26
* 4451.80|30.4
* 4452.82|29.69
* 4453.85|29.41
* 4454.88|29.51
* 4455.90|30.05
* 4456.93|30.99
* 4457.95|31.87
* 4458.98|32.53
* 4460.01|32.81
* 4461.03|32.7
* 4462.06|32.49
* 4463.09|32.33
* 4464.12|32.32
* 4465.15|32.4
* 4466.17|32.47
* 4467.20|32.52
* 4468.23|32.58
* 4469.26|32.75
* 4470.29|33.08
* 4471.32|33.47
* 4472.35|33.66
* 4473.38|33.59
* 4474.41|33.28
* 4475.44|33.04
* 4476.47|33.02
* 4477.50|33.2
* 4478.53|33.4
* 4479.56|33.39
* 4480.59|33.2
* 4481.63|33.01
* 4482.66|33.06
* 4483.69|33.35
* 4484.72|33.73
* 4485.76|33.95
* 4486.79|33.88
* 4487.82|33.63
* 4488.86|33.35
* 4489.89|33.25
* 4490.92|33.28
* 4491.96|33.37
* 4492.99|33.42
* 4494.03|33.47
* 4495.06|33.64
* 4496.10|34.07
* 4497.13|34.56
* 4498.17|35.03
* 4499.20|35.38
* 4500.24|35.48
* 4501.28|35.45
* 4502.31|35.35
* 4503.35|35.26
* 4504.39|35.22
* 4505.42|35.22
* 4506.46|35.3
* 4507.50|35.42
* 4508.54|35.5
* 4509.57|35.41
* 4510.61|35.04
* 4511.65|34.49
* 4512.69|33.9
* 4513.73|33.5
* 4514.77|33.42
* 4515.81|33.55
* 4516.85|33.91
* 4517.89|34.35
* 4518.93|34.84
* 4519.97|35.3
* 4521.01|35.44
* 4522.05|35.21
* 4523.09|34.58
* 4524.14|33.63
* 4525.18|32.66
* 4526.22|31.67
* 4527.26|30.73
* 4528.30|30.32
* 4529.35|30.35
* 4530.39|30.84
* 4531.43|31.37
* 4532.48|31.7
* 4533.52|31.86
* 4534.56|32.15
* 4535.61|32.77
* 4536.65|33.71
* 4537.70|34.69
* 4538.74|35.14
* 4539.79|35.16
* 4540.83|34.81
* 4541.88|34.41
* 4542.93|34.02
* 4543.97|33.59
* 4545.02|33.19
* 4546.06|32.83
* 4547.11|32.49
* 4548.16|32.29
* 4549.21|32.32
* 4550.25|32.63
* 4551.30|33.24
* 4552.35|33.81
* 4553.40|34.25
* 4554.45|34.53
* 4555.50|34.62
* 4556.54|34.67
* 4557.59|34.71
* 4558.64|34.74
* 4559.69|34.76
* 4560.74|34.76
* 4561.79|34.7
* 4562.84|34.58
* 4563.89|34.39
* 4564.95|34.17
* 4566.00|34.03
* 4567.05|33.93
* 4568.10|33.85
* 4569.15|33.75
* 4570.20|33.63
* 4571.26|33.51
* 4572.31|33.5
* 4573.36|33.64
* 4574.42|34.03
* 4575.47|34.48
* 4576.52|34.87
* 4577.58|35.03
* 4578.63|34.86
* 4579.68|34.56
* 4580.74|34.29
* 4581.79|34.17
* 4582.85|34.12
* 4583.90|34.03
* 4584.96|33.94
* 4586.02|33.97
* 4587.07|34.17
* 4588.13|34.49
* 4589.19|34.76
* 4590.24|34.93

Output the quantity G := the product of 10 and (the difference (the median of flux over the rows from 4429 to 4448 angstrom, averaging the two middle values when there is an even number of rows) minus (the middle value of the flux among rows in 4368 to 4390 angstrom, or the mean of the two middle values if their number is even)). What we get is 21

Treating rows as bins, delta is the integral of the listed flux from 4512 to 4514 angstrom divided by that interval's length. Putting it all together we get 33.8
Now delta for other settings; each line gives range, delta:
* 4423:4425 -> 33.4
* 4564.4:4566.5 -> 34.0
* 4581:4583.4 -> 34.2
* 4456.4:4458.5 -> 31.4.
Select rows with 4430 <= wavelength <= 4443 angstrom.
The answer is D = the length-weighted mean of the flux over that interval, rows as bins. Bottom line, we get 32.2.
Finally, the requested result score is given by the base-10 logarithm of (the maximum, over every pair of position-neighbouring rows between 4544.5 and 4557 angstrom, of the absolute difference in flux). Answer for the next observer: -0.21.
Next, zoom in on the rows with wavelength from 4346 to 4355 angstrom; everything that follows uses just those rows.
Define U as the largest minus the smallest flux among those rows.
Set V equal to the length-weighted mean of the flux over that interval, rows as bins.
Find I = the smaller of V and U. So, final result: 1.64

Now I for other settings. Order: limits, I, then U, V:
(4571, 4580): 1.53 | 1.53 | 34.3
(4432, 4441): 1.14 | 1.14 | 32.2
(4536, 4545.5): 1.97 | 1.97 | 34.3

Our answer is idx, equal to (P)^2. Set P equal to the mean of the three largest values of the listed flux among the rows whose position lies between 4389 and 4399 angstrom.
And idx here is 914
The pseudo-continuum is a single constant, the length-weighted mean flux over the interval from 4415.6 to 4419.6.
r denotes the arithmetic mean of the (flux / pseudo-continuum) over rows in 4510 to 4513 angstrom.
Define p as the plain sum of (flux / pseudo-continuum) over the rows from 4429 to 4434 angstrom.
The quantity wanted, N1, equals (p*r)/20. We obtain 0.26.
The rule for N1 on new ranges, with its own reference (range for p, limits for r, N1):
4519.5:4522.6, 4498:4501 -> 0.17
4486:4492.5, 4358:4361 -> 0.29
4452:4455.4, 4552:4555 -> 0.14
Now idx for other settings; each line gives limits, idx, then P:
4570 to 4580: 1219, 34.9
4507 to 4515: 1256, 35.4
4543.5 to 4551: 1102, 33.2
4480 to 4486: 1134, 33.7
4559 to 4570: 1207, 34.7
